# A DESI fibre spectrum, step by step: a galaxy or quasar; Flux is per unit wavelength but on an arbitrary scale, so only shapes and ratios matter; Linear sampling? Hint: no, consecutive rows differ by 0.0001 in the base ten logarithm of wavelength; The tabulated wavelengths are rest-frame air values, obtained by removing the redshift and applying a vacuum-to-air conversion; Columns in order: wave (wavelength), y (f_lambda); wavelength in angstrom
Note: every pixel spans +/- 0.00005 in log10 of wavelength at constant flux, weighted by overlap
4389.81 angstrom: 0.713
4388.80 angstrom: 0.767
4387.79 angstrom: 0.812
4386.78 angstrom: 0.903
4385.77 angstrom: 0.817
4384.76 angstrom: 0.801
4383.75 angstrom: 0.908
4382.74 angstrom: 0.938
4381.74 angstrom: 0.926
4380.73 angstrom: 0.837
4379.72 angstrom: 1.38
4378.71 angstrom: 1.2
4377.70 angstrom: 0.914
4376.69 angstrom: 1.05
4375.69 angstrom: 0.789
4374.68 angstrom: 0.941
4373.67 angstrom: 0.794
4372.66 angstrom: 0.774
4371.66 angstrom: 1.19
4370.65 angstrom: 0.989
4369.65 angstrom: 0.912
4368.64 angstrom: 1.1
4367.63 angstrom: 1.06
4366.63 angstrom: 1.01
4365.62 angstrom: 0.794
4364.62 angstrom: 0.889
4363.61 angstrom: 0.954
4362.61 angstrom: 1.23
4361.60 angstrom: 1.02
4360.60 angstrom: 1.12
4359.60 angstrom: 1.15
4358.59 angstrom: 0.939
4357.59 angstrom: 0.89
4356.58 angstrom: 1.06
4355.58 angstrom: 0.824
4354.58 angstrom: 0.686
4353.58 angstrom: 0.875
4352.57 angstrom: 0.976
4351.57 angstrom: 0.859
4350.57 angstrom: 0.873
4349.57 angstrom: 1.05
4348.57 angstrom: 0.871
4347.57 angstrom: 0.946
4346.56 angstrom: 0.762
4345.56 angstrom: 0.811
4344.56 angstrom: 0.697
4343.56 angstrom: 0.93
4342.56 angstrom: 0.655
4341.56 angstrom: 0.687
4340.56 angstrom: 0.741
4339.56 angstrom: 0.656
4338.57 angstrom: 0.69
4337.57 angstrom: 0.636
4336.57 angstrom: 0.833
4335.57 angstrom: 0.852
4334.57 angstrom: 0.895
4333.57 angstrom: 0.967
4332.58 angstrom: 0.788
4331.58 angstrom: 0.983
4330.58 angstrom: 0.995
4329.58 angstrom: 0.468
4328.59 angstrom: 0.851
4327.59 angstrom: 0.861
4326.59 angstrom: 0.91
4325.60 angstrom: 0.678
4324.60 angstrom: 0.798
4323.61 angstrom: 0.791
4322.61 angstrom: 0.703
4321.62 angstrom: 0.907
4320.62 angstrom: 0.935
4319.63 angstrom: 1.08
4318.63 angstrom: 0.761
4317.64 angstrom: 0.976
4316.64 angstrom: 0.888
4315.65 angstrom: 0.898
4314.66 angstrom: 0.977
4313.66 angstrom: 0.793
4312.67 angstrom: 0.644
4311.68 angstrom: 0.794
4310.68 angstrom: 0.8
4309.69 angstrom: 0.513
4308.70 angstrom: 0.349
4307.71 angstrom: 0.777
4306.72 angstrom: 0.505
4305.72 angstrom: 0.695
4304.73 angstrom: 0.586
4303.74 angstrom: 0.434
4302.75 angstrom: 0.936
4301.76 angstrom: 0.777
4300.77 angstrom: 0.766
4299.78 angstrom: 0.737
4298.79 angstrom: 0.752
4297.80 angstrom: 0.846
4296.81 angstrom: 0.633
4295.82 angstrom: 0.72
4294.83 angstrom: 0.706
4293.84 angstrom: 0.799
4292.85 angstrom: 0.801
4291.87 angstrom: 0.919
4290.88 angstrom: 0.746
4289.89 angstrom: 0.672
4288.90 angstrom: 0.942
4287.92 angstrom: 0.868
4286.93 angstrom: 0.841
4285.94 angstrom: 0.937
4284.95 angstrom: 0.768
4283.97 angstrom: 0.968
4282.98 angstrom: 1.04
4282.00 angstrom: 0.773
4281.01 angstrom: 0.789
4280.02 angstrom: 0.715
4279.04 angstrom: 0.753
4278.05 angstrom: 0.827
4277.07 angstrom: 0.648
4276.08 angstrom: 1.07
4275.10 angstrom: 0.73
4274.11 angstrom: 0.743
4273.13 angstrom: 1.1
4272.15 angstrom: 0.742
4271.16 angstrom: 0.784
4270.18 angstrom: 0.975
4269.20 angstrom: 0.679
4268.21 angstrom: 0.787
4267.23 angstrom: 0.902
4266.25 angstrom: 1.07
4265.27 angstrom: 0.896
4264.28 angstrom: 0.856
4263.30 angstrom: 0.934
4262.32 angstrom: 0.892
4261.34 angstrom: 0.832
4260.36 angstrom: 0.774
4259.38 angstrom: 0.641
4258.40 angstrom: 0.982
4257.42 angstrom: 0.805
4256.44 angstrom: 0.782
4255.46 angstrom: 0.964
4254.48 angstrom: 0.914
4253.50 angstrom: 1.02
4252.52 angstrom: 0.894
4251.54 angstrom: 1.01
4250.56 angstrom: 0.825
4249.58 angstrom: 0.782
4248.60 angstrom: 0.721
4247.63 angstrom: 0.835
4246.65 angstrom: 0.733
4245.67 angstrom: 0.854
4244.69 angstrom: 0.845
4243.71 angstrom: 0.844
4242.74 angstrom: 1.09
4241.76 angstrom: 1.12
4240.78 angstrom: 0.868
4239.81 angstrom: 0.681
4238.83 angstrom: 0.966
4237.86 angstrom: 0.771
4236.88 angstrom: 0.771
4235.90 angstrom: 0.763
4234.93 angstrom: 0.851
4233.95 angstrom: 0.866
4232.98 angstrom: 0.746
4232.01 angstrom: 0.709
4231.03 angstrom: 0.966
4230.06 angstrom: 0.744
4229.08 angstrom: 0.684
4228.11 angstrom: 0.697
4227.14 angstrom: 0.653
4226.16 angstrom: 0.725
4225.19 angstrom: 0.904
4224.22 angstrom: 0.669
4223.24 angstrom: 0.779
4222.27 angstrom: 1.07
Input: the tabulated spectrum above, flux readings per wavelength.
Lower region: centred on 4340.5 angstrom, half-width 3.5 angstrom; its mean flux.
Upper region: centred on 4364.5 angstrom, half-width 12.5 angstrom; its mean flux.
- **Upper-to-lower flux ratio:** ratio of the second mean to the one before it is 1.35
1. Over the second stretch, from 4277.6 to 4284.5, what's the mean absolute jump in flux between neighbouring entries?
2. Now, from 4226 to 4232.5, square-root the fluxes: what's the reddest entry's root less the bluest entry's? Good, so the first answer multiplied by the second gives 0.00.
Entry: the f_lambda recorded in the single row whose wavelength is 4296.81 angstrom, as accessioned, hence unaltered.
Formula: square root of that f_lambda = 0.796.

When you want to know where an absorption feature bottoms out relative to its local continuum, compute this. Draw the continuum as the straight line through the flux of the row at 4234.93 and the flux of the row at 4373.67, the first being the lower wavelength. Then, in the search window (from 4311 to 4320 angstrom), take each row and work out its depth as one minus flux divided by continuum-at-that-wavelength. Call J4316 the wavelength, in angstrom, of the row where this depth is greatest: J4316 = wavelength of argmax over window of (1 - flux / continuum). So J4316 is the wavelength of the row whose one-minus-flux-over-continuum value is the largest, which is 4312.67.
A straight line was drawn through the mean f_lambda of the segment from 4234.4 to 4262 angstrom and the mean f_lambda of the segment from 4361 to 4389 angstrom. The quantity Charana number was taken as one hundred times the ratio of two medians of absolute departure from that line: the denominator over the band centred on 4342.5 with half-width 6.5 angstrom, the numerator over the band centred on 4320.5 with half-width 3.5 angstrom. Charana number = 66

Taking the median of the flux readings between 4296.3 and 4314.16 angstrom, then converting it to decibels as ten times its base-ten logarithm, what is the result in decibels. -1.3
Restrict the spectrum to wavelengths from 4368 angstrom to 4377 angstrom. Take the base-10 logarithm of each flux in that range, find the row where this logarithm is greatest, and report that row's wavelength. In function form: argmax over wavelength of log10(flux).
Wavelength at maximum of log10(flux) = 4371.66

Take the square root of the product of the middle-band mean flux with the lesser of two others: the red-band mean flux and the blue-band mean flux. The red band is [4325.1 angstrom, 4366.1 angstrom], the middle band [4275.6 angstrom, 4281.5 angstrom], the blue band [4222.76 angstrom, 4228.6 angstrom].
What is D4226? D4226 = 0.768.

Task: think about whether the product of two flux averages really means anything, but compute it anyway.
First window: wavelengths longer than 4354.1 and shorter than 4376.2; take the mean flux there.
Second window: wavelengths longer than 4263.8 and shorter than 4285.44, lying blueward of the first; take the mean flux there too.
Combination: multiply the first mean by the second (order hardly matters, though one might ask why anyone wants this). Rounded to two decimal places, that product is 0.81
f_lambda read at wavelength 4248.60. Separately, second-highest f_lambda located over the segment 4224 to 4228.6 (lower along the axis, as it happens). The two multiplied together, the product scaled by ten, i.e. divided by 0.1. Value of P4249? 5.2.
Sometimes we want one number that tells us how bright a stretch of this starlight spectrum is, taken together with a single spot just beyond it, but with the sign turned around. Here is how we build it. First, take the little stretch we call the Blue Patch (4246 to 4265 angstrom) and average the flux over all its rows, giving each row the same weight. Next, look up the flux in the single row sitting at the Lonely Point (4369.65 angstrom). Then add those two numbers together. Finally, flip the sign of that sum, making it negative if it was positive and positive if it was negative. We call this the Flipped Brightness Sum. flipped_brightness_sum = -1.76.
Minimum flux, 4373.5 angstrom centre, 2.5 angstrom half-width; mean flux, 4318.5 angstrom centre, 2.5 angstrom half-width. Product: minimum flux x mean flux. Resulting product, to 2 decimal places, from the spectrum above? 0.72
